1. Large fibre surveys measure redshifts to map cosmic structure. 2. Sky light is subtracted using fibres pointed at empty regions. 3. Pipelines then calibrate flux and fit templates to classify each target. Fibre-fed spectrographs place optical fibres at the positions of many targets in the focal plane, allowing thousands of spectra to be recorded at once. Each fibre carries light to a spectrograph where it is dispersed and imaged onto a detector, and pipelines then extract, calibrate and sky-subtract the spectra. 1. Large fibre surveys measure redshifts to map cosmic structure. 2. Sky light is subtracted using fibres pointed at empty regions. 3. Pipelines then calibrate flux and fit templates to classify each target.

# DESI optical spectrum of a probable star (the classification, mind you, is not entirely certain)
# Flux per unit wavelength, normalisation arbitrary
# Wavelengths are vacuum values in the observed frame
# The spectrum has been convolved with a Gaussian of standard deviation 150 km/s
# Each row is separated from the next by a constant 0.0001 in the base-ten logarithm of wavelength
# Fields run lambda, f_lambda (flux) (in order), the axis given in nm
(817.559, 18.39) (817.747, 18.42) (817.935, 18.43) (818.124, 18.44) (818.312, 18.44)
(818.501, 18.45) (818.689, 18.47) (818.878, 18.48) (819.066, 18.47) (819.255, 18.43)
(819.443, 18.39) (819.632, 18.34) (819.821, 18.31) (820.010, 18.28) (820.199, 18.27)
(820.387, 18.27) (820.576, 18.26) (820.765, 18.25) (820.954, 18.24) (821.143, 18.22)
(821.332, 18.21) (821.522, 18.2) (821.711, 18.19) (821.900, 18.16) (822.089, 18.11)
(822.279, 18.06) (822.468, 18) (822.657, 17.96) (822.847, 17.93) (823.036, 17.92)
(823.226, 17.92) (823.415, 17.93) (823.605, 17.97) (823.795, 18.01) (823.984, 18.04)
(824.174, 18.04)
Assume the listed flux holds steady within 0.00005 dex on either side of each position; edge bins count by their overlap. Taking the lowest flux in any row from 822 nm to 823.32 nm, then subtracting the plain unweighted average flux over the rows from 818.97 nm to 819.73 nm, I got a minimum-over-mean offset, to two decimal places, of -0.49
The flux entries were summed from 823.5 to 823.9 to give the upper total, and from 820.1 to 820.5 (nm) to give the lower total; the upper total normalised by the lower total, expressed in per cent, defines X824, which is 98.5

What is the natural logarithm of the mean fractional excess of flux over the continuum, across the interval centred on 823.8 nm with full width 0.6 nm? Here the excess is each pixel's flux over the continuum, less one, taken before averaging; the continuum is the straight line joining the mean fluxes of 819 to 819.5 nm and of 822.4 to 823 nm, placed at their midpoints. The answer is -4.5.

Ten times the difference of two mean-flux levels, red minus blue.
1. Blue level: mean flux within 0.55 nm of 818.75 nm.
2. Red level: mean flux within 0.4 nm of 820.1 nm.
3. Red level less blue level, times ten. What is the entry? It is -1.7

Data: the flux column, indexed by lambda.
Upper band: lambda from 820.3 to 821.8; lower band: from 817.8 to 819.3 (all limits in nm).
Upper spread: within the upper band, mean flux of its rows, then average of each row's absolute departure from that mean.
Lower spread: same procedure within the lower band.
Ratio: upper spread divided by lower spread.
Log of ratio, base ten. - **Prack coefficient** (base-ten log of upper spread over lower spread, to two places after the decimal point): 0.18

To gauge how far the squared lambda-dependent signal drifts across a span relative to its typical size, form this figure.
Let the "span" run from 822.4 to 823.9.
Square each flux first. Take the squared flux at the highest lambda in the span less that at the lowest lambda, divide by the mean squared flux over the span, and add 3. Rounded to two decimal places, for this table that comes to 3.00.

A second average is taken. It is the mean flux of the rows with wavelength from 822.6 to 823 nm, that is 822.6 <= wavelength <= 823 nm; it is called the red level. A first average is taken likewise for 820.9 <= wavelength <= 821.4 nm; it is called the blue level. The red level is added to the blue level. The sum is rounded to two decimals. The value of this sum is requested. 36.17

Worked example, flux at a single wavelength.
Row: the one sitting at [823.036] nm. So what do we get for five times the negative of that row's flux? -89.6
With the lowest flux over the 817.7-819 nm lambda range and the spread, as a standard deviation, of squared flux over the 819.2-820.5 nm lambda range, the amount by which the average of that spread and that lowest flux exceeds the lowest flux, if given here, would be -8.1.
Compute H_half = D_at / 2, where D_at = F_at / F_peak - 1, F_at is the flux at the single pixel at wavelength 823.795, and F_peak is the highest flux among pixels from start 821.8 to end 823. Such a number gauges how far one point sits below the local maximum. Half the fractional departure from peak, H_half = -0.004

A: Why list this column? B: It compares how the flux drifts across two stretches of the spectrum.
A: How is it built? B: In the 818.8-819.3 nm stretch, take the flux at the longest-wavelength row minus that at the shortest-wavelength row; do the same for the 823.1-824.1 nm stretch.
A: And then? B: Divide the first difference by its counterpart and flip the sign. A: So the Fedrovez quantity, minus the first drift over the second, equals 0.4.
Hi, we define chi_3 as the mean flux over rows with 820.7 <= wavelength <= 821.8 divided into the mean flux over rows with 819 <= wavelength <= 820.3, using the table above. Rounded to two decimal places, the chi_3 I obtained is 1.01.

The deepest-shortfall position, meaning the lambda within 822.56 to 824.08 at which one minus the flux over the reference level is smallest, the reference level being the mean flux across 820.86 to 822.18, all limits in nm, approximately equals 823.984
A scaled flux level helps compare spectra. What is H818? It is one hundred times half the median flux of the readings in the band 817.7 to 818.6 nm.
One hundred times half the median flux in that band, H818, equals 922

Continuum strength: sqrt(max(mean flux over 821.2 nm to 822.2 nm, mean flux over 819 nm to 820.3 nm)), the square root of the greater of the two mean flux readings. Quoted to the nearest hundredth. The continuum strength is 4.28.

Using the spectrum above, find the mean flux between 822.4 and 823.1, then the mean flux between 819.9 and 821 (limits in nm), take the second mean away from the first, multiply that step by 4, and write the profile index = -1.24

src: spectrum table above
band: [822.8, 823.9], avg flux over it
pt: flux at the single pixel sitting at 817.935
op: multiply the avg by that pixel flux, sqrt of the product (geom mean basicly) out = 18.2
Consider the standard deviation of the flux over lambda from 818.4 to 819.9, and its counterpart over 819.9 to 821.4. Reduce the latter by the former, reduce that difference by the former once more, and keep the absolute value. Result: 0.10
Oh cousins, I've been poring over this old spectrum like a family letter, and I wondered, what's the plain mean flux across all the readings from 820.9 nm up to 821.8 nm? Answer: 18.2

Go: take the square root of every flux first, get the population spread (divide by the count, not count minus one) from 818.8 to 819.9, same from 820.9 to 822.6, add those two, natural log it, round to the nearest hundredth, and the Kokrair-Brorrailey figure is -4.11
